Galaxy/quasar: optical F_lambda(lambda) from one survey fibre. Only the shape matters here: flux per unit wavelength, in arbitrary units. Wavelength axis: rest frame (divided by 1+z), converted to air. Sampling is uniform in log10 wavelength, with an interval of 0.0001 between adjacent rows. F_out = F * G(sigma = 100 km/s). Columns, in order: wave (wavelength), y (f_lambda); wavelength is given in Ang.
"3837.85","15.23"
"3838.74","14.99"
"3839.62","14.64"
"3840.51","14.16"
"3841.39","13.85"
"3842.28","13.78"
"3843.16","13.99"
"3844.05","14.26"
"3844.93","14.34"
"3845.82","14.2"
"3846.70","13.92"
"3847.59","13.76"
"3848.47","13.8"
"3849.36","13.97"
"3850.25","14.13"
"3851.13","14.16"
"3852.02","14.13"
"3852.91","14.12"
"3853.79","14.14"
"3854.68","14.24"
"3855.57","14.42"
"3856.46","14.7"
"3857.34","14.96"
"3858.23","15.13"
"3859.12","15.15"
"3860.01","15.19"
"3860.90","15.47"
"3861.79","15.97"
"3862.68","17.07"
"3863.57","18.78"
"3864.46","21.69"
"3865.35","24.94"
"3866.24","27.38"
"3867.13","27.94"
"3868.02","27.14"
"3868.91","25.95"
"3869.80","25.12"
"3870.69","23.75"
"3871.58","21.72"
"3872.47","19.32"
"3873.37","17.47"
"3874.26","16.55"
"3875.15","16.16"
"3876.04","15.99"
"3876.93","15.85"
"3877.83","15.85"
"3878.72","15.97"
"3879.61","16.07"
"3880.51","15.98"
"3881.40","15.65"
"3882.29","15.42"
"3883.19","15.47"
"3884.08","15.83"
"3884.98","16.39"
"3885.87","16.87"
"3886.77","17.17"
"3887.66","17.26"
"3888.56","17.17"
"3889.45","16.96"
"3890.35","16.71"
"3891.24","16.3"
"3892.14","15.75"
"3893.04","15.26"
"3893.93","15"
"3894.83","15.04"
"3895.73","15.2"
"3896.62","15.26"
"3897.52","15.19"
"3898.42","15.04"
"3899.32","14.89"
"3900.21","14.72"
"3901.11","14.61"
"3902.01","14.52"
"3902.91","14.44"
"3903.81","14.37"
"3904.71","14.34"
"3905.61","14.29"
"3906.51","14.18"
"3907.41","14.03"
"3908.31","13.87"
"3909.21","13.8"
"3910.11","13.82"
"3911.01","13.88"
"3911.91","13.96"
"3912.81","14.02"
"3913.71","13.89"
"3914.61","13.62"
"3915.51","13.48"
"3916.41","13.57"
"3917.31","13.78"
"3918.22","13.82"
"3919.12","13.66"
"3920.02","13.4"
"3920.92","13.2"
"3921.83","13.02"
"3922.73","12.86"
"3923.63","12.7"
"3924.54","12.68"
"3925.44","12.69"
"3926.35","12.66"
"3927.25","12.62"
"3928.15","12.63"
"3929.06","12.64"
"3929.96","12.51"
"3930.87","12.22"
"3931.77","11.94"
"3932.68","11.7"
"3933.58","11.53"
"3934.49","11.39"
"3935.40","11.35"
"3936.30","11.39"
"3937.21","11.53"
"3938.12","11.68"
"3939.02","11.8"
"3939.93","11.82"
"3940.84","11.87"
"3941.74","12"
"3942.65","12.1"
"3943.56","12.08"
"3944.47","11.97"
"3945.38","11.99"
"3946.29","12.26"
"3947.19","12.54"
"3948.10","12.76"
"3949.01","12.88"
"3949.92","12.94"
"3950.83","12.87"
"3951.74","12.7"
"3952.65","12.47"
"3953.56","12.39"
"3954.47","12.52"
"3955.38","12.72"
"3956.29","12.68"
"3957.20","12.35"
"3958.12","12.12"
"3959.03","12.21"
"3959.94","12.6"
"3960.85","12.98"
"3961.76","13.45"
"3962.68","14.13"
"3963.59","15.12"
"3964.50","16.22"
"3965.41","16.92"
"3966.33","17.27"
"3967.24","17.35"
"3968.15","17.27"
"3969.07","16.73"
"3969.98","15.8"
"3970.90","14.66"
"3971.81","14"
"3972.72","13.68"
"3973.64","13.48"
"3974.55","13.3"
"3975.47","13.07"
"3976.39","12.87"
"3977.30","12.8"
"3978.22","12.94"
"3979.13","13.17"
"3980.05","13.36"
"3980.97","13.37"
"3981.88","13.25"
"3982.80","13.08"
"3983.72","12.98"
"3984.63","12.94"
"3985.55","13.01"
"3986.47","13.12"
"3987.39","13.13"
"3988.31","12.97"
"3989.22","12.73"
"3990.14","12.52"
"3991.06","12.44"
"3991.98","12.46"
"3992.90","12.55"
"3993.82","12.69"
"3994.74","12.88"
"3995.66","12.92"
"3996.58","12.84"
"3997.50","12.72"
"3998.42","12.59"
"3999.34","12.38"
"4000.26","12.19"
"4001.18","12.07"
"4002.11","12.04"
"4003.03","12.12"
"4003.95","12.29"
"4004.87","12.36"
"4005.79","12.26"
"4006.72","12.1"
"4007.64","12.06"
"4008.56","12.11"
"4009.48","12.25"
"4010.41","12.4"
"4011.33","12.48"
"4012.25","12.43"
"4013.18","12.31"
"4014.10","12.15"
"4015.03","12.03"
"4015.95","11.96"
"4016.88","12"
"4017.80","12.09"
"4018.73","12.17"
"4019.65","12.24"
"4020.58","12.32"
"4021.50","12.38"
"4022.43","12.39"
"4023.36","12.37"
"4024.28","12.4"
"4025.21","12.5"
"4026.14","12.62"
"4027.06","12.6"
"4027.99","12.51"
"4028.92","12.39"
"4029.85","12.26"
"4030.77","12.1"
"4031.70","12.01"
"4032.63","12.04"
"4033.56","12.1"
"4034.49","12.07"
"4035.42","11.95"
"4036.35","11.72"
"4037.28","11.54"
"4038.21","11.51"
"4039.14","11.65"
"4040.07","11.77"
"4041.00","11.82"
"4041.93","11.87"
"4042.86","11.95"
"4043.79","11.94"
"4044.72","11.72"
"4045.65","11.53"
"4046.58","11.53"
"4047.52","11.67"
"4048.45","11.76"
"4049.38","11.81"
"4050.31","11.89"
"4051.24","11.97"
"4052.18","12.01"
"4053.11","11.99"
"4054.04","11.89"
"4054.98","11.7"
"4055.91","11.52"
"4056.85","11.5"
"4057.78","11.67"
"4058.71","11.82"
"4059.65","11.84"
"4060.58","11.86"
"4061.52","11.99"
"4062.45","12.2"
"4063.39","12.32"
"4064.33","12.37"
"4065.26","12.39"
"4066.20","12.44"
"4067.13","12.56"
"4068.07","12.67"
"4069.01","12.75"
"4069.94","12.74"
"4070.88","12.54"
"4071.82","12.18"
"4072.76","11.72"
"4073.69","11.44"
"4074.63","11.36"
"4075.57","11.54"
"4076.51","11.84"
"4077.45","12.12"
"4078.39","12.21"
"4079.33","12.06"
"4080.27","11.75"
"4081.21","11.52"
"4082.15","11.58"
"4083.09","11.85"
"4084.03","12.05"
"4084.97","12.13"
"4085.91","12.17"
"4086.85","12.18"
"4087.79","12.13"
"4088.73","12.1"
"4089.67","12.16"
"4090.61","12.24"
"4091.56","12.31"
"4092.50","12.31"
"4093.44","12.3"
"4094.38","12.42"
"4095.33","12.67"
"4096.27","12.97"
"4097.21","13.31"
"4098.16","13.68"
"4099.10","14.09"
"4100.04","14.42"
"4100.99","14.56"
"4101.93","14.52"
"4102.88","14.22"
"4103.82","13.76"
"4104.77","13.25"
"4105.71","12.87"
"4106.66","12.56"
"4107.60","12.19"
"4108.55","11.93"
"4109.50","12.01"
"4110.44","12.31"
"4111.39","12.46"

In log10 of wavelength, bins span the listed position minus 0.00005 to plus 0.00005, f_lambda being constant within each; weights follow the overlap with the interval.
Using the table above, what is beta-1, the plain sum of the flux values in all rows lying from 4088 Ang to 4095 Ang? 86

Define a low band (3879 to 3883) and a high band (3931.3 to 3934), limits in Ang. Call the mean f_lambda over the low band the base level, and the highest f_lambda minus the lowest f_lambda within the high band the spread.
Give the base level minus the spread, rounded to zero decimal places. 15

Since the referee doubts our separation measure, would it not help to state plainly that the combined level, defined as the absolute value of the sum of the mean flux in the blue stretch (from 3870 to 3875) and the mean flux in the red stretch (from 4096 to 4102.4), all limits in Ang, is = 34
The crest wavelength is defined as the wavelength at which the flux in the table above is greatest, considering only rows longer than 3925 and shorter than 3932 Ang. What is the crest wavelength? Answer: 3925.44 Ang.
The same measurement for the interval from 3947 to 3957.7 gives 3949.92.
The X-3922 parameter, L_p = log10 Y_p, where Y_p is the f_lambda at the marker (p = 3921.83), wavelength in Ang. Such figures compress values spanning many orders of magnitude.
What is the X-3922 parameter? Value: 1.11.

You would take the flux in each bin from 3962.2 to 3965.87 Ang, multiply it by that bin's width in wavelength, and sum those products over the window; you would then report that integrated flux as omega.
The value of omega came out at 57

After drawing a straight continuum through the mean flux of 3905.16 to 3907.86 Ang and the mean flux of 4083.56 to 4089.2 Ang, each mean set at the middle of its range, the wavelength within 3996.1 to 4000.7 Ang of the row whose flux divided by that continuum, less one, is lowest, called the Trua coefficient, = 4000.26 Ang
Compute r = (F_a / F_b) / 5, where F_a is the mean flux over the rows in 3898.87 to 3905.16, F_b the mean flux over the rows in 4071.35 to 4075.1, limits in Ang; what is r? 0.249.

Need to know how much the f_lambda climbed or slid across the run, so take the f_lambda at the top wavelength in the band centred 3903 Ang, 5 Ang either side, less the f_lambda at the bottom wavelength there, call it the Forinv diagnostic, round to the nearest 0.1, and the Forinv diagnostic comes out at -1.0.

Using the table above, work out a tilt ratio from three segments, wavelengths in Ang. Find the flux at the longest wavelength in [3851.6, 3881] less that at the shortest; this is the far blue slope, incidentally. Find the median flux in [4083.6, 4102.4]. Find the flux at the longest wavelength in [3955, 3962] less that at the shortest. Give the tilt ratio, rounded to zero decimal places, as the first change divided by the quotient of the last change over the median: 31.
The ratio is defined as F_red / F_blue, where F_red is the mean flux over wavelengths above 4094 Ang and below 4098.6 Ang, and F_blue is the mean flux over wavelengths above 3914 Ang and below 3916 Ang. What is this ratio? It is 0.96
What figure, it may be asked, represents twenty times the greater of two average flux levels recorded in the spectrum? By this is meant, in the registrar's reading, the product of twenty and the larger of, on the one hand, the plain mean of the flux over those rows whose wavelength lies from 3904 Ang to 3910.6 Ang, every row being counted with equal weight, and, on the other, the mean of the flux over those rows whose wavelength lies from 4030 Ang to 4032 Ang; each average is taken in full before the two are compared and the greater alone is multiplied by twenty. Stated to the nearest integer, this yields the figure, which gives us 281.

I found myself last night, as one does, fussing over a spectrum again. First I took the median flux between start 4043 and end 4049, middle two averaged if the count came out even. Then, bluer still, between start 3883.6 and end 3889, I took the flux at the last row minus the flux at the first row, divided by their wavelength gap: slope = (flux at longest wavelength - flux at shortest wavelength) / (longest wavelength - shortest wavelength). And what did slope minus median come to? -11.4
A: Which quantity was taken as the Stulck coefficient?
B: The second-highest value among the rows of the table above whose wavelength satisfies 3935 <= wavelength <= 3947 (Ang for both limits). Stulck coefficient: 12.1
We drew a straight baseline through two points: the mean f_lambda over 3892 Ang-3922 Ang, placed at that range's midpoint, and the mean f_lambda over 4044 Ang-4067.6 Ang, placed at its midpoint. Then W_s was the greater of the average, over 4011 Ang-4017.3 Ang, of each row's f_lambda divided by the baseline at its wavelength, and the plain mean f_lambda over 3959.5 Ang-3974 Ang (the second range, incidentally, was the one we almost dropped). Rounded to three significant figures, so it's 15.1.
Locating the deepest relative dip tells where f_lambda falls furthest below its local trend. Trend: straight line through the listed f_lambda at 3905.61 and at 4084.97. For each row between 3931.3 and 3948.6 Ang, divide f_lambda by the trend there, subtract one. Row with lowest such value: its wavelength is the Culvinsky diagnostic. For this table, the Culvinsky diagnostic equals 3935.40 Ang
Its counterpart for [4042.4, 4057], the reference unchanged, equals 4045.65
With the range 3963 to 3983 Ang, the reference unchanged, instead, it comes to 3977.30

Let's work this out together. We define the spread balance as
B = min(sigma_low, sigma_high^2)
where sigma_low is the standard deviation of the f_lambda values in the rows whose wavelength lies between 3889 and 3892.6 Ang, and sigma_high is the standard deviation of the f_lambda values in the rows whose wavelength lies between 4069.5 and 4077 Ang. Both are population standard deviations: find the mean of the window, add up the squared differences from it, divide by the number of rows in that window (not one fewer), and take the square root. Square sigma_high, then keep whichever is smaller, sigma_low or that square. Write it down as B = 0.23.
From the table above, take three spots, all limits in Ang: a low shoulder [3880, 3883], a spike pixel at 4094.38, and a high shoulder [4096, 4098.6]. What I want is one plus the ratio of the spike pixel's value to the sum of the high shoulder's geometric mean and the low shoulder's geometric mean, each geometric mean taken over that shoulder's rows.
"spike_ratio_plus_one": 1.43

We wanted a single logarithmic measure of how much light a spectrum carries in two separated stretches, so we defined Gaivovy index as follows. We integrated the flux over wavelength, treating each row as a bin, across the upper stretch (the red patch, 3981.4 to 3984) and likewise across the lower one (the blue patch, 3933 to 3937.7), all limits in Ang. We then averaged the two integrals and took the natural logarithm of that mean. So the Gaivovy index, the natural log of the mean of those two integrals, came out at 3.78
